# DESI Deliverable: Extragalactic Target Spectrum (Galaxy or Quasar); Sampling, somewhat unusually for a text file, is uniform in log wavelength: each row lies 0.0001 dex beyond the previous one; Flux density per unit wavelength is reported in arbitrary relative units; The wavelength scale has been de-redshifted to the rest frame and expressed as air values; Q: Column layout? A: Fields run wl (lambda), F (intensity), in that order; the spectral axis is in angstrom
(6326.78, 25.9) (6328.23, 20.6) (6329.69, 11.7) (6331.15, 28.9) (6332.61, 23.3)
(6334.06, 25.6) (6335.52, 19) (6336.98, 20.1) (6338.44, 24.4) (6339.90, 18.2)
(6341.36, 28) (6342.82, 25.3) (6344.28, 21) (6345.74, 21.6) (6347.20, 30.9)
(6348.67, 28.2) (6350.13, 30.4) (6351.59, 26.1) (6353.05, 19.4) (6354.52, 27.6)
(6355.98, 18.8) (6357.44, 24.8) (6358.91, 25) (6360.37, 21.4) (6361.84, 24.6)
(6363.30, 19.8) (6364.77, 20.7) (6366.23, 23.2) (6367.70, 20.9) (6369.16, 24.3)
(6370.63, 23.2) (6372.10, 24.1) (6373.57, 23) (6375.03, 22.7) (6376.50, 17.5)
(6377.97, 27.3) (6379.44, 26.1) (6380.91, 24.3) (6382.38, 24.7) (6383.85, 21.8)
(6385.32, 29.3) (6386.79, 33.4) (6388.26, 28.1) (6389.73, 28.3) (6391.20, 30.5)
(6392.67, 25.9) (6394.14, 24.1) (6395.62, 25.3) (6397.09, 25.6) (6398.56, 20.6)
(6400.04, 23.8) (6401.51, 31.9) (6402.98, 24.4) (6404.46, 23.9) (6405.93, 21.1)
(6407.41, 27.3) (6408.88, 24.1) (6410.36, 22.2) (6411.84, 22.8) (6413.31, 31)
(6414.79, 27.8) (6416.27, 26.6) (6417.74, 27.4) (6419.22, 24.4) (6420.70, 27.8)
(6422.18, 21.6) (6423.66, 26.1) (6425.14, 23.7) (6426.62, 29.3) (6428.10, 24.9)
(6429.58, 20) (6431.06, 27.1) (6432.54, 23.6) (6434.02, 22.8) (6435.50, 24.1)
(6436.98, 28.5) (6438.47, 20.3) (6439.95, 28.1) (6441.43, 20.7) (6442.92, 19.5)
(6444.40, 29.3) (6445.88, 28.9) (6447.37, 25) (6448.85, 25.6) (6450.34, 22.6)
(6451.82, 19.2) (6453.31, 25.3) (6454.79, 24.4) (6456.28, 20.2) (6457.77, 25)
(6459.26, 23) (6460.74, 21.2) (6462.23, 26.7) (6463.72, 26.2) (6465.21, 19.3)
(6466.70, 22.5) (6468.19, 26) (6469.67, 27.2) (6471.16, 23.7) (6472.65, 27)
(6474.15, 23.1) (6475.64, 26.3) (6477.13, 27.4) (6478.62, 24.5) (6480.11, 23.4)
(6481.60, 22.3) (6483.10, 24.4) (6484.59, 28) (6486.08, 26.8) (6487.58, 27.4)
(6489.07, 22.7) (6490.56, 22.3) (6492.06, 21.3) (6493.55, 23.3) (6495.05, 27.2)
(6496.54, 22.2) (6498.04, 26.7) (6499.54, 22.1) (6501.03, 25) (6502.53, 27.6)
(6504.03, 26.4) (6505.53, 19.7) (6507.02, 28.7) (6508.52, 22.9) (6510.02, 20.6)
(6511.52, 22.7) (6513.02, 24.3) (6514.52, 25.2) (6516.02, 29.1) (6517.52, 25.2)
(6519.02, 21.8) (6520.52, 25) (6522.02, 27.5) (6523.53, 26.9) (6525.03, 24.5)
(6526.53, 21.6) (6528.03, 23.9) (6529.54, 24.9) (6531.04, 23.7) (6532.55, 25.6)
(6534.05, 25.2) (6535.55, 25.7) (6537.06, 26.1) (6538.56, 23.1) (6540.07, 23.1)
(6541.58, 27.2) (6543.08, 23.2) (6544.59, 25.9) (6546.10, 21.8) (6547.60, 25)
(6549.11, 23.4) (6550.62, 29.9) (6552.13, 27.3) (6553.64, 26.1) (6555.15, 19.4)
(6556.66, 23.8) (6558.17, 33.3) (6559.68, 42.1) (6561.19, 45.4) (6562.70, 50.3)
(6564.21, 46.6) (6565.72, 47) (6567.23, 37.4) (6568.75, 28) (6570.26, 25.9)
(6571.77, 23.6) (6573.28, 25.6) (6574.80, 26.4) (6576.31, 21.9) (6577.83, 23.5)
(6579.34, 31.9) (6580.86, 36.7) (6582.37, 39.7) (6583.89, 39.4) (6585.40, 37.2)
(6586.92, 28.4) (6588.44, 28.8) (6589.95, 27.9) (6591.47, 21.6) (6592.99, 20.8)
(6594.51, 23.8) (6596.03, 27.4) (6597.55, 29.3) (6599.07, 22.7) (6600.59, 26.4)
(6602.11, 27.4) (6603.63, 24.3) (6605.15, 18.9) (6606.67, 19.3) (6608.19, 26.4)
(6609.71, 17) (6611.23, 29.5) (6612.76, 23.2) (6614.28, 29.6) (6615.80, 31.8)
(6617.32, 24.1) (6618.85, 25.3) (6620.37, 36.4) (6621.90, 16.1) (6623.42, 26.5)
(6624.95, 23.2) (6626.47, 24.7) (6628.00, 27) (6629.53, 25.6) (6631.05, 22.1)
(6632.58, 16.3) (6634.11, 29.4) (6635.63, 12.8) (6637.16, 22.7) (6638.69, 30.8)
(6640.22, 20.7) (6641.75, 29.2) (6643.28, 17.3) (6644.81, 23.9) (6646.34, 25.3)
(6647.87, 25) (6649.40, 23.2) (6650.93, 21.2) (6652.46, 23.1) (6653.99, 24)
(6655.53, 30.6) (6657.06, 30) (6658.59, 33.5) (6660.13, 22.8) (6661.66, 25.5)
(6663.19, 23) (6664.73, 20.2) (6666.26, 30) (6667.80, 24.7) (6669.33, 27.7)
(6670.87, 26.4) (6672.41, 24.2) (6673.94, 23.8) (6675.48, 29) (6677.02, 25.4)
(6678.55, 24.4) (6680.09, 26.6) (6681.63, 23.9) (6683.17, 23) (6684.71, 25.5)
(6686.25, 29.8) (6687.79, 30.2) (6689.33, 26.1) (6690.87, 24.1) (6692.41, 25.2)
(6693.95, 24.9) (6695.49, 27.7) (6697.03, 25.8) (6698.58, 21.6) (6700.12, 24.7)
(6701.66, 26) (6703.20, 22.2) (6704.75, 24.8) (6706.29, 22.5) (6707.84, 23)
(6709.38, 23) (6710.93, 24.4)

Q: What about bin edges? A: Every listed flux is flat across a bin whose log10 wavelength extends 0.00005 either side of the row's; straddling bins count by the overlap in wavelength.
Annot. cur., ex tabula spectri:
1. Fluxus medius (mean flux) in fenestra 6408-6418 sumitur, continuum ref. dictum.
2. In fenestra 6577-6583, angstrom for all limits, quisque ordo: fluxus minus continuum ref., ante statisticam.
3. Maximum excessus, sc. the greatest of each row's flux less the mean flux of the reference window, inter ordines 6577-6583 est 13.7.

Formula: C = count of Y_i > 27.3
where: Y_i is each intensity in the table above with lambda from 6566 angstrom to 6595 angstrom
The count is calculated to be 10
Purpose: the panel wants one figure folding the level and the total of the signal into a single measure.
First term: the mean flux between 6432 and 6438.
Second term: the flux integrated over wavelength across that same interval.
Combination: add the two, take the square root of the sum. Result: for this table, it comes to 13.1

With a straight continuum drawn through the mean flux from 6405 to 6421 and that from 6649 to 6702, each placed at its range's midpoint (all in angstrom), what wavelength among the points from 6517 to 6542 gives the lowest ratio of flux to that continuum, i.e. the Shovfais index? 6526.53 angstrom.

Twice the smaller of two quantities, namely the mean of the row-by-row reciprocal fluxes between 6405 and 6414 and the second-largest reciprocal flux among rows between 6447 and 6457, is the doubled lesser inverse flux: 0.082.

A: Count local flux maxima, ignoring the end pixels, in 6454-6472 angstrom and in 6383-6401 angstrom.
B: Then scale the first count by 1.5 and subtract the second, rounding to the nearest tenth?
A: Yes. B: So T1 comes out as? 1.5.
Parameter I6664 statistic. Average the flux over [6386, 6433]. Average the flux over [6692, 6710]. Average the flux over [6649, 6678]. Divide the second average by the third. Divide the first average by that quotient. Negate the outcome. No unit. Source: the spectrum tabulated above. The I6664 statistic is -27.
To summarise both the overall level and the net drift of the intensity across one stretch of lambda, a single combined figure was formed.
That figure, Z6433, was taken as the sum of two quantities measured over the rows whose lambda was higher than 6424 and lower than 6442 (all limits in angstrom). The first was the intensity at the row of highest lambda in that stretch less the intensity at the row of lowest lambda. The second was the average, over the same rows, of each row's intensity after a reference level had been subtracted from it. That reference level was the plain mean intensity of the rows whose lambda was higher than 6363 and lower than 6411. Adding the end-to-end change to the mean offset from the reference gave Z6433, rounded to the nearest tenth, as -3.2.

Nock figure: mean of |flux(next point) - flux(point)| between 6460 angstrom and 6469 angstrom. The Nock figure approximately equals 3.9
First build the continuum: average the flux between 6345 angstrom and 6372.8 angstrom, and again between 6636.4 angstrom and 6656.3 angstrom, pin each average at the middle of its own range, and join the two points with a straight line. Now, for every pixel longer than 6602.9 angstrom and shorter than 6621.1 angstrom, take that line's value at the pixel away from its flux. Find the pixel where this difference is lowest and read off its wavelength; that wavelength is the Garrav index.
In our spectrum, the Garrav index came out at 6609.71 angstrom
